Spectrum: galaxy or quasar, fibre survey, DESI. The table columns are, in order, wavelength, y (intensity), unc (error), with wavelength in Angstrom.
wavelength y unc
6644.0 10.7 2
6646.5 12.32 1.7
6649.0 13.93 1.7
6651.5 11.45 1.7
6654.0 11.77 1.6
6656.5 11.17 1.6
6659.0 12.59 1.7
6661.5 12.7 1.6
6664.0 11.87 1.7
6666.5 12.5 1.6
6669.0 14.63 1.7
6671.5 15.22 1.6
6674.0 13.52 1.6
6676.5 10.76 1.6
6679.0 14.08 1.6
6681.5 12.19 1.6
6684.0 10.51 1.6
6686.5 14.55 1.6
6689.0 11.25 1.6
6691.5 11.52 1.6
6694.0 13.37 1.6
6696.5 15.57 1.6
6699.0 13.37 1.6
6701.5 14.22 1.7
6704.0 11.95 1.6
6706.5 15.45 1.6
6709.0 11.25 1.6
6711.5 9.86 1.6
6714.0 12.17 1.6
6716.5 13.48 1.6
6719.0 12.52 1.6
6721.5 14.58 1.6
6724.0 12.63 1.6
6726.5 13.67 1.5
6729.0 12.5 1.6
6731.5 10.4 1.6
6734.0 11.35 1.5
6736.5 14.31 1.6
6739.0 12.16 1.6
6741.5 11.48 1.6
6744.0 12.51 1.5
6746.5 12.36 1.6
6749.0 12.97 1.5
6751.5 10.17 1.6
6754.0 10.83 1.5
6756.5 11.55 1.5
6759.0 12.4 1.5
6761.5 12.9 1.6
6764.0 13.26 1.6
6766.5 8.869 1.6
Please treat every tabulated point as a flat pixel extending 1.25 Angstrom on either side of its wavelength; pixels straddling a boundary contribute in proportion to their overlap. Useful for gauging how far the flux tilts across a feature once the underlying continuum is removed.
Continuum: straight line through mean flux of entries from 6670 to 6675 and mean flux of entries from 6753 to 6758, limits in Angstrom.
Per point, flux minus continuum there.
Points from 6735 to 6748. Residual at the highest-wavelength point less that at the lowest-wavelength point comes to -1.6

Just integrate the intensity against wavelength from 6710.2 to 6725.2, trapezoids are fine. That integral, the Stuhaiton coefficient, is 188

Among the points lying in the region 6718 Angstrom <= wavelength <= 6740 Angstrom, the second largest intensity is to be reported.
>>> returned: 14.31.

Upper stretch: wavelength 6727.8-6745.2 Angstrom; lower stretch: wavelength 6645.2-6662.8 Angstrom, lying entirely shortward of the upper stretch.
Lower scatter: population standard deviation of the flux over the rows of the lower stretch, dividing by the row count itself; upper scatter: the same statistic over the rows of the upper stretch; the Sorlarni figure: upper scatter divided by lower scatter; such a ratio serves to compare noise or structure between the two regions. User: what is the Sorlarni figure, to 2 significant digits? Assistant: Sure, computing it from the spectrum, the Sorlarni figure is 1.3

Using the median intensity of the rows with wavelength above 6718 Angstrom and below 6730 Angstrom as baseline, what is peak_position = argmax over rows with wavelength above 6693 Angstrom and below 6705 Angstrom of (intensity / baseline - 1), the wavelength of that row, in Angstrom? 6696.5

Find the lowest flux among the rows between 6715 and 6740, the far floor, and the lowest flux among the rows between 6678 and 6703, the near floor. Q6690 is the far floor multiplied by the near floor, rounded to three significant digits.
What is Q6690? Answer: 109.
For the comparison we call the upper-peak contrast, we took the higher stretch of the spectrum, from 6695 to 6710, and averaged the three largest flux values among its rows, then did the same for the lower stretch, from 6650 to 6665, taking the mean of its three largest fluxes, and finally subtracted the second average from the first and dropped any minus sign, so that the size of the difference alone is 2.7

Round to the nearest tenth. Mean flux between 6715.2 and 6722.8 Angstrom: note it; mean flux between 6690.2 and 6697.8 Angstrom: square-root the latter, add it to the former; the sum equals 17.2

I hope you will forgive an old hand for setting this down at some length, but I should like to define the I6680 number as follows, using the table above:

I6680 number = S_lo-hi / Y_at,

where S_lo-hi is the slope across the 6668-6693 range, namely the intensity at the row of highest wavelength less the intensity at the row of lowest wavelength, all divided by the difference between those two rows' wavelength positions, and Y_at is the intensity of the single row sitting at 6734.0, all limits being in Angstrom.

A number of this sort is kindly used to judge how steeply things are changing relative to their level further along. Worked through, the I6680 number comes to -0.012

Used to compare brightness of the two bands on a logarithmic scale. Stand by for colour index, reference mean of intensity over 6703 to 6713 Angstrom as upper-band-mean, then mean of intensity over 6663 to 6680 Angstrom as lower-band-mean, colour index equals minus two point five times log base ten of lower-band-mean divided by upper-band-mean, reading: -0.09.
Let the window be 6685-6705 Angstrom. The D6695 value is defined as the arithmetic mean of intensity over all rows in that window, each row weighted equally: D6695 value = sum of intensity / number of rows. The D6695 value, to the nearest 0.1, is 13.2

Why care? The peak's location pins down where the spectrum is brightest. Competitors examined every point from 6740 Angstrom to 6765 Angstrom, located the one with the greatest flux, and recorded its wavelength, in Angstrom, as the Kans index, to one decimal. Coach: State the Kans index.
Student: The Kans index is 6764.0 Angstrom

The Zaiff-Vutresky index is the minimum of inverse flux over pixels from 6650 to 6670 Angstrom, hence 0.0684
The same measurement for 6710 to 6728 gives 0.0686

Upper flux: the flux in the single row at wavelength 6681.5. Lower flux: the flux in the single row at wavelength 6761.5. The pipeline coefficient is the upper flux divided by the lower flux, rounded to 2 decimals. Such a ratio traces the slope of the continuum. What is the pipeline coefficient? 0.94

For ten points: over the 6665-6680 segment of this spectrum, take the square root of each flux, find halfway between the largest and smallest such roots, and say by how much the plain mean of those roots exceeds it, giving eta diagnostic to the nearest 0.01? 0.07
